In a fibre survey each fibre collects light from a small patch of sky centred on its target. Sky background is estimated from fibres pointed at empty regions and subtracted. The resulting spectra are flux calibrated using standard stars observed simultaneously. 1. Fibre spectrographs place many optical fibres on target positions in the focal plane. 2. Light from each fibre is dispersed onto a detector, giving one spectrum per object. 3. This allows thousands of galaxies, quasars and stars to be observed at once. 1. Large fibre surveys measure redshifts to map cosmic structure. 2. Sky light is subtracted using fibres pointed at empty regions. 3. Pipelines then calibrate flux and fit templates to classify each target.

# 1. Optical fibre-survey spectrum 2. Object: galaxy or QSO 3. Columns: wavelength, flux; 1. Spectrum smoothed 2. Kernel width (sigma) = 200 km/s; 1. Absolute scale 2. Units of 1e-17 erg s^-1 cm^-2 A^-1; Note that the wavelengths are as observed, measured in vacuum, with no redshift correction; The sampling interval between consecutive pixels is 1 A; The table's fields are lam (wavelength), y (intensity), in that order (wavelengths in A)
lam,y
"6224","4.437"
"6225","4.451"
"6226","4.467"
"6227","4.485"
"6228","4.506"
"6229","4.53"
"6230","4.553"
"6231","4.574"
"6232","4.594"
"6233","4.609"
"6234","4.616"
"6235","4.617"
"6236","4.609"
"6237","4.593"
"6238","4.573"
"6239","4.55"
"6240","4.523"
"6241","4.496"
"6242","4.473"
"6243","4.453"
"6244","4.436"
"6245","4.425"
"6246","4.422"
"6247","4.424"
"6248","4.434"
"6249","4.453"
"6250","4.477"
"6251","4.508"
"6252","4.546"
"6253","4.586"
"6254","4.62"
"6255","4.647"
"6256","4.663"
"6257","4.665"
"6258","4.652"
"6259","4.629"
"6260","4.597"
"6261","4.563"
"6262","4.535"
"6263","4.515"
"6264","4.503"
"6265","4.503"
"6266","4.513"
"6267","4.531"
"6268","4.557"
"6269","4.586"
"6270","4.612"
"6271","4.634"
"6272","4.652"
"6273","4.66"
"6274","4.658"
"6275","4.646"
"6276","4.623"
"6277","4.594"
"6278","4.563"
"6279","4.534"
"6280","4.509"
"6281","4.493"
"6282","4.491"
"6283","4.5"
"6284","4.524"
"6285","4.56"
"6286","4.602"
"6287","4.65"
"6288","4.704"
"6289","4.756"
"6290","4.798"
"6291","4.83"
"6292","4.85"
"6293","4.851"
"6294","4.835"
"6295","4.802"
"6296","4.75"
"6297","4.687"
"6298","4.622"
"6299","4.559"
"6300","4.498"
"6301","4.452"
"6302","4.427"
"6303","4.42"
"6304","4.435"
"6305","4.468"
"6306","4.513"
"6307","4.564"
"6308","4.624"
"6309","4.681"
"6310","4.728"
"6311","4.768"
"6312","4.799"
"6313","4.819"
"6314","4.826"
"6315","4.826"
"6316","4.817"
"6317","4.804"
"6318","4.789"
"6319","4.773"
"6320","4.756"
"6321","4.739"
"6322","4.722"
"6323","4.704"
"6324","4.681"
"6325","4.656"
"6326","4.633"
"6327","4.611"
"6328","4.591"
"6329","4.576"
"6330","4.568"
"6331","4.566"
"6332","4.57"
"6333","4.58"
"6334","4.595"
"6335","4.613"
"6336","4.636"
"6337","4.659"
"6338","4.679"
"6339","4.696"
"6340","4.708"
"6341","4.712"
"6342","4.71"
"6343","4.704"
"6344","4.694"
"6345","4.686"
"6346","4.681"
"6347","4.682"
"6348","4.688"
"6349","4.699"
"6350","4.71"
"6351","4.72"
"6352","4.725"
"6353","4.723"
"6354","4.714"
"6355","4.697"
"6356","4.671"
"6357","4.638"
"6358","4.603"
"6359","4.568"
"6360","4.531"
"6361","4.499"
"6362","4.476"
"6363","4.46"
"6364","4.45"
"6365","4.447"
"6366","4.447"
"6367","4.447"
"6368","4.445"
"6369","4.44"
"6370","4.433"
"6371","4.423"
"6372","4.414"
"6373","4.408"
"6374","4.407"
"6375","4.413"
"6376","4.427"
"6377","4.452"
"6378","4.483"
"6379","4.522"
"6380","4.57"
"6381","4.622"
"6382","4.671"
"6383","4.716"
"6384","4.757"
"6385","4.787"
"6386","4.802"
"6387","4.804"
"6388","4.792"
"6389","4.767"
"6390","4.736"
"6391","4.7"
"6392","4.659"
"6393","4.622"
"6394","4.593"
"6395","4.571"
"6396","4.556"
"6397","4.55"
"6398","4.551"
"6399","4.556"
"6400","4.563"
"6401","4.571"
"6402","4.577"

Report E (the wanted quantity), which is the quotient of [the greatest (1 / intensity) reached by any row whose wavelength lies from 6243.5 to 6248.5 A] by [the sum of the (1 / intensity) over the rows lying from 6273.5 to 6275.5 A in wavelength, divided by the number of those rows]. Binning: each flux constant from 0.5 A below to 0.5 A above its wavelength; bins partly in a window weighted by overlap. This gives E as 1.05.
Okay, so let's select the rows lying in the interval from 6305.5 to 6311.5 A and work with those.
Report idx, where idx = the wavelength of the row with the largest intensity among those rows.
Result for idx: 6311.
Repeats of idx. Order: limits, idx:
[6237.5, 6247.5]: 6238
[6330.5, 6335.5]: 6335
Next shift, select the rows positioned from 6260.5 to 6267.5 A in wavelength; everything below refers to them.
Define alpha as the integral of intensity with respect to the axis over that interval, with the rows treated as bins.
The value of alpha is 31.7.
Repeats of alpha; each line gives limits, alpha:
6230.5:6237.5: 32.2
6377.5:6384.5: 32.3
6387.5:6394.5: 32.9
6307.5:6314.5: 33.2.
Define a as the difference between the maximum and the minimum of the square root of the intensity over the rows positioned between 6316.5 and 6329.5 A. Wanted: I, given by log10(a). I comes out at -1.28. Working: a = 0.053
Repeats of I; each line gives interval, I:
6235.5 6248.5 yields -1.36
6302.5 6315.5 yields -1.02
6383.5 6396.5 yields -1.24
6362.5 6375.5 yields -1.90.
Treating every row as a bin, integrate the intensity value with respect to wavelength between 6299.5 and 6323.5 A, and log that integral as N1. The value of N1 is 112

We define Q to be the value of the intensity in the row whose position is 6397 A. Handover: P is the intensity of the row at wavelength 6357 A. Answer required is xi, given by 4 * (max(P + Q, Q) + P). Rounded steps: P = 4.638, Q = 4.55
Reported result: 55.3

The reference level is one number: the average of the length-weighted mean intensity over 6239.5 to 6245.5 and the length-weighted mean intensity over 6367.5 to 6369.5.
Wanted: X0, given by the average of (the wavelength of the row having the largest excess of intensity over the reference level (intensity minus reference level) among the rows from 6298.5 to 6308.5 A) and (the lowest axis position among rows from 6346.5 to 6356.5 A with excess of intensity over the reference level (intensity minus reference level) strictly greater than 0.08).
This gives 6327.5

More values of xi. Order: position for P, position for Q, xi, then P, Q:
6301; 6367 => 53.4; 4.452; 4.447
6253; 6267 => 54.8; 4.586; 4.531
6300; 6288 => 54.8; 4.498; 4.704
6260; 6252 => 55.0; 4.597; 4.546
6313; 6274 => 57.2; 4.819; 4.658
